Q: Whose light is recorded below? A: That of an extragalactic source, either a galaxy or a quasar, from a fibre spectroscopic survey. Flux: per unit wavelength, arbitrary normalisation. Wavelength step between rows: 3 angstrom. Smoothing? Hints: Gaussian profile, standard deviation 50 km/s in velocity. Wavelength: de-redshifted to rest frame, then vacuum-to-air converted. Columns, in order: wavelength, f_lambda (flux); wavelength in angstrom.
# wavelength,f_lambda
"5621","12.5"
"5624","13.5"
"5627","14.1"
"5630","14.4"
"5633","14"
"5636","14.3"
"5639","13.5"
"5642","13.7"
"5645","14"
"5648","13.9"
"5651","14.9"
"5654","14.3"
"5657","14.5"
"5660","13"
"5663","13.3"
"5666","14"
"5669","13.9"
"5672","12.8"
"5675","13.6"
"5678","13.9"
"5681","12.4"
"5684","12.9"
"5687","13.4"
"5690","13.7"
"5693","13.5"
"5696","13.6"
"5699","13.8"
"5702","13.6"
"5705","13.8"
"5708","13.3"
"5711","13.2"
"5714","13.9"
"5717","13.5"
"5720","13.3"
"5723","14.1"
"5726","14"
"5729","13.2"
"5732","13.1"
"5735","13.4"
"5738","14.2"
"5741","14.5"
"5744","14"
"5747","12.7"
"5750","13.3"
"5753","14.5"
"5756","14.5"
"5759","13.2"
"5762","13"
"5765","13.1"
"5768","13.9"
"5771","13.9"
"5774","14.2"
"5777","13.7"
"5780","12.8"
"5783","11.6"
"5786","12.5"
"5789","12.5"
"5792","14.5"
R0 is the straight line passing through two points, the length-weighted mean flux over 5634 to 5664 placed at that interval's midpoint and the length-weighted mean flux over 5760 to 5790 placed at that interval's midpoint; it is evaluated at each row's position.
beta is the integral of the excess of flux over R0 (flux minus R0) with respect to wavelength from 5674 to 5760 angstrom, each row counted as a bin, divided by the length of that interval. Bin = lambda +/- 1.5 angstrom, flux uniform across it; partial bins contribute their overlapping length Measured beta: 0.1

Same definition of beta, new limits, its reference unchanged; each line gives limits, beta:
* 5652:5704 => -0.2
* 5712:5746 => 0.3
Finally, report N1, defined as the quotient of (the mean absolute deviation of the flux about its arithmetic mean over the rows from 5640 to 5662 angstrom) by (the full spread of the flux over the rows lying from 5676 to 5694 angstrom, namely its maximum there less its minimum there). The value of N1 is 0.3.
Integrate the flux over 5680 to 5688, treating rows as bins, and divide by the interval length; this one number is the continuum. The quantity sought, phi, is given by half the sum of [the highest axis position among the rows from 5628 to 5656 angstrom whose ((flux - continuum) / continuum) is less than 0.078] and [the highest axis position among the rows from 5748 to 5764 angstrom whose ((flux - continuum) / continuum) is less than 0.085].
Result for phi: 5705.0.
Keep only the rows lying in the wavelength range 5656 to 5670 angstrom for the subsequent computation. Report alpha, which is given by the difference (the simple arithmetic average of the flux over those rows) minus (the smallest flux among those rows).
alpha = 0.74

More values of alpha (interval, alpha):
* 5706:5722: 0.24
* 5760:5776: 0.62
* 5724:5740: 0.48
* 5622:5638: 0.56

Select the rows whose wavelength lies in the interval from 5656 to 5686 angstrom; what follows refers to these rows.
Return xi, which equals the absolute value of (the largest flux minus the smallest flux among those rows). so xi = 2.1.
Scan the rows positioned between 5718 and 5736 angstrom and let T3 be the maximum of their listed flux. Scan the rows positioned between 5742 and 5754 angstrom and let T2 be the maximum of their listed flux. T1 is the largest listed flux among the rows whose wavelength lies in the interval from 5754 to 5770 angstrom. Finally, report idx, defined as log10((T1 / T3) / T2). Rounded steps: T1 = 14.5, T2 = 14.5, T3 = 14.1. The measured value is -1.15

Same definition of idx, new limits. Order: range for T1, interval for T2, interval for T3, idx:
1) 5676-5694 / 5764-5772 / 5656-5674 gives -1.16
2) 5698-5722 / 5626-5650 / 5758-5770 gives -1.16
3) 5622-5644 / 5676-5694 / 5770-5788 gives -1.14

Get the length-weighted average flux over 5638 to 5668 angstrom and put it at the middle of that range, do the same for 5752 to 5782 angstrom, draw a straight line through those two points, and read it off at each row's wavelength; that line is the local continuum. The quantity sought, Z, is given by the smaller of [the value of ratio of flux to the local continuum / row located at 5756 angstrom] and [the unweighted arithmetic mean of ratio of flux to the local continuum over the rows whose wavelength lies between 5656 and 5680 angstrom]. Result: 0.98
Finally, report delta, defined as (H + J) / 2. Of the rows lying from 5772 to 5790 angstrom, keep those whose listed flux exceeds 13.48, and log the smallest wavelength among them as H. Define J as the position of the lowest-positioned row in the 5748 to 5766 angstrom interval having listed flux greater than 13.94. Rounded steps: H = 5774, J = 5753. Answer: 5763.5 angstrom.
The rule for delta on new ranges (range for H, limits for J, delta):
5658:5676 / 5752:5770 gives 5709.5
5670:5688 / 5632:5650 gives 5654.0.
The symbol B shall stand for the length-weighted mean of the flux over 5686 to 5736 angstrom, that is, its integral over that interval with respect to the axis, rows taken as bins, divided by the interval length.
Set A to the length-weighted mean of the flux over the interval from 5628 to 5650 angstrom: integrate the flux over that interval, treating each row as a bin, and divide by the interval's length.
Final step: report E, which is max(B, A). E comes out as 14.0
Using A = 14.0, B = 13.6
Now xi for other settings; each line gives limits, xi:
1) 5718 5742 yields 1.4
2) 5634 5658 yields 1.4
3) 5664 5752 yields 2.1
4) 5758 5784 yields 2.6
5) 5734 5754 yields 1.8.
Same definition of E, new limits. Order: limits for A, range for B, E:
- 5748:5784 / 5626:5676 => 13.9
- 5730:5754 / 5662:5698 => 13.7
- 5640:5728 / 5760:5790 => 13.6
